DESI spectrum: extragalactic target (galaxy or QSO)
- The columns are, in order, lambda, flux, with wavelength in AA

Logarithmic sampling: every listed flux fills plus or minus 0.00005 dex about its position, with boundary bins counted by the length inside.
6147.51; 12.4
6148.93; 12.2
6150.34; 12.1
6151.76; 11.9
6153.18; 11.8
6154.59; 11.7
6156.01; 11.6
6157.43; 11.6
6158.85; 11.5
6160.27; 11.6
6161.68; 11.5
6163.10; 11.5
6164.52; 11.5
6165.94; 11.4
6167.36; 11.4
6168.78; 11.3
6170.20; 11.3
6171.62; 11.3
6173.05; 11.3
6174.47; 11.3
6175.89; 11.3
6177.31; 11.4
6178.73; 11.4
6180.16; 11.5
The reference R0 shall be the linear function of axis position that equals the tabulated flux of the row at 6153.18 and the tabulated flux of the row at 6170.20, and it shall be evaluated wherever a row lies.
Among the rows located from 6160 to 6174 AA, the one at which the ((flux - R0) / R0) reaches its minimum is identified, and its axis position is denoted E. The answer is 6161.68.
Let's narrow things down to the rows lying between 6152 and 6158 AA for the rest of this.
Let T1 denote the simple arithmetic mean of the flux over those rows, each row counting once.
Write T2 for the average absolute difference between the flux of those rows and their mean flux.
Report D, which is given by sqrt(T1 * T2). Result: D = 0.94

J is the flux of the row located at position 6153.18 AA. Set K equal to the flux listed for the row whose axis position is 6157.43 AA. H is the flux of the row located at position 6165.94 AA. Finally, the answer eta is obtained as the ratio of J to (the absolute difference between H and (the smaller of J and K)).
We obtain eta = 59.0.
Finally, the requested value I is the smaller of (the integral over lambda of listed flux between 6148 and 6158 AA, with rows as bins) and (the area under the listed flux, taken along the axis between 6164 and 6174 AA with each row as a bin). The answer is 113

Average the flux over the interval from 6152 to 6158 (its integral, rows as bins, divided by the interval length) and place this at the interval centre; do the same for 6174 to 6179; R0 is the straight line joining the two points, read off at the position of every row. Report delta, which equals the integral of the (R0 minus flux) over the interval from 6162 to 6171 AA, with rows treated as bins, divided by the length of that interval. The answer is 0.11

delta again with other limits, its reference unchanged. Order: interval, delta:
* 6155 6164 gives 0.07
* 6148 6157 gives -0.16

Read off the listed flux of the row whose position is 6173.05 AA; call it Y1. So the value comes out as 11.3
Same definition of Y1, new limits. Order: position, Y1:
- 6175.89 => 11.3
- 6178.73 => 11.4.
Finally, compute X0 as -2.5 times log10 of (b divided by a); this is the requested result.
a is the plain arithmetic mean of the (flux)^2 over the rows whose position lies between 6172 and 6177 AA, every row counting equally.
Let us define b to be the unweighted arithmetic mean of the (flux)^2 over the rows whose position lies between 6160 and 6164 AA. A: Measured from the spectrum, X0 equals -0.04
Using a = 128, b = 133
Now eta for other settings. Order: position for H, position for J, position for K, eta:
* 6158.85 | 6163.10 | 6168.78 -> 57.5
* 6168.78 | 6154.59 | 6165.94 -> 117.0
